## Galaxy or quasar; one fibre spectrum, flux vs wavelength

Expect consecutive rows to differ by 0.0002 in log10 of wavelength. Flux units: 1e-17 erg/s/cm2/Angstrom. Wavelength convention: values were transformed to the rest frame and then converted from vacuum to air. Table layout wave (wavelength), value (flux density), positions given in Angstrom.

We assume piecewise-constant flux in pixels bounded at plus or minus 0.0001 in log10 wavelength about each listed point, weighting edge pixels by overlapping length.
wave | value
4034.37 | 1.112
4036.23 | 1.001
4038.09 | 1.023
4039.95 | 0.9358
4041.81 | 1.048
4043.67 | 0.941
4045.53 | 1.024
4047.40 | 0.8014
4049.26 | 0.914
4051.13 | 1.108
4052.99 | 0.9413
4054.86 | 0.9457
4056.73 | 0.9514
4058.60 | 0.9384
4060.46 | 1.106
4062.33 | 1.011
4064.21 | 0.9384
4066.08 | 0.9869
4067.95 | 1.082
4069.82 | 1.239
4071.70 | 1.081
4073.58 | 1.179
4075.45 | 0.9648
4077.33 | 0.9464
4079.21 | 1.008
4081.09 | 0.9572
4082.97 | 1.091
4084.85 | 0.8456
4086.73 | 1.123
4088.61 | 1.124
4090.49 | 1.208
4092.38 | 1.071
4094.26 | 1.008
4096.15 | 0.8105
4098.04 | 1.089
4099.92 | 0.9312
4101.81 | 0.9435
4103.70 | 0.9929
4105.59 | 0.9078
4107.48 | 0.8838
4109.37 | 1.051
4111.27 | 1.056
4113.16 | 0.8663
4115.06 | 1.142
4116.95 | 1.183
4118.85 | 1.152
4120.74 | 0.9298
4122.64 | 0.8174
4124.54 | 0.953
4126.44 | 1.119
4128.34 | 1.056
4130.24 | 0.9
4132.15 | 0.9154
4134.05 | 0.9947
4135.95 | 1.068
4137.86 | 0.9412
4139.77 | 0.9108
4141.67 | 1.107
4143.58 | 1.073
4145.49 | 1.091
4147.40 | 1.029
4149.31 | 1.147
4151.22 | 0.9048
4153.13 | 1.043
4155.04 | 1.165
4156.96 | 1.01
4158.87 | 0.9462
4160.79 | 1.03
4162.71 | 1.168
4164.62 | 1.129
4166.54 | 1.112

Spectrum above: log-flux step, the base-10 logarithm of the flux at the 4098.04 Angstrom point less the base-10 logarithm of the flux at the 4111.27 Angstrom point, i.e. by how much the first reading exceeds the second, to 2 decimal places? 0.01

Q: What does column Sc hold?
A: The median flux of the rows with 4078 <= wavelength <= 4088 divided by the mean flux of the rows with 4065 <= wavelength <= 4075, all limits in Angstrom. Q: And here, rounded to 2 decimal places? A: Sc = 0.91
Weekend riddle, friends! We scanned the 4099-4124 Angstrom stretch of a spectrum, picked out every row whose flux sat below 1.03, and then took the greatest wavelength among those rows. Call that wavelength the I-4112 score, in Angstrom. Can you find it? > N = 4122.64 Angstrom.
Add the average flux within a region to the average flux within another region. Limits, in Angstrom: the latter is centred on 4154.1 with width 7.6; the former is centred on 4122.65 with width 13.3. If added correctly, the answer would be 2.06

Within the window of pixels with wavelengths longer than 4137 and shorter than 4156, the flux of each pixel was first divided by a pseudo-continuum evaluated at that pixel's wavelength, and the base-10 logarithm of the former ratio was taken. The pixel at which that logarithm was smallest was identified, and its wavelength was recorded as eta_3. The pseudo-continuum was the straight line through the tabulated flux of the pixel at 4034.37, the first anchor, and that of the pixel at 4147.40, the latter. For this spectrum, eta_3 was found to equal 4139.77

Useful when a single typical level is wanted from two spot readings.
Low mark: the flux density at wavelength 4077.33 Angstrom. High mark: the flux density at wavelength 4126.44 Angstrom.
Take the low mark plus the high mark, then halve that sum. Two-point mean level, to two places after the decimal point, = 1.03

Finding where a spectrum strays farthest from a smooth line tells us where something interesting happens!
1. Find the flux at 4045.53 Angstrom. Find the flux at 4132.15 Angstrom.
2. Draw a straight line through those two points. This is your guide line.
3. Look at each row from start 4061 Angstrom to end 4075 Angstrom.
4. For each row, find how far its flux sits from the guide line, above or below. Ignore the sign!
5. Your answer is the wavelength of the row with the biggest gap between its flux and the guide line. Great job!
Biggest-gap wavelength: 4069.82 Angstrom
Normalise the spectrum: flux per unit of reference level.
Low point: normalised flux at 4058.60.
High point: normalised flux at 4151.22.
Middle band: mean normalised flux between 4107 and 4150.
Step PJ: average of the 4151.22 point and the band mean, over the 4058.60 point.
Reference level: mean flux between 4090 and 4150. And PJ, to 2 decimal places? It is 1.02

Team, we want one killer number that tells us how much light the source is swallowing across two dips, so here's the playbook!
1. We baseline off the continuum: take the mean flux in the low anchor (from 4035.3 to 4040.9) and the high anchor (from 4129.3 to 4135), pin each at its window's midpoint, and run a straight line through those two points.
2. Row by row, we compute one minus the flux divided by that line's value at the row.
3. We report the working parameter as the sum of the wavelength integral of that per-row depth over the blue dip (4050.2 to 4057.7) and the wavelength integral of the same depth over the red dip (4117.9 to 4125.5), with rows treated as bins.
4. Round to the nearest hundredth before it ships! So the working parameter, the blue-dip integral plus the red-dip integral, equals -0.23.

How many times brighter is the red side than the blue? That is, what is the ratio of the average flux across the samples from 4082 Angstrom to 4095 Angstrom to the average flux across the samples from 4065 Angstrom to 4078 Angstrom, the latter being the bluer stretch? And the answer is 1.00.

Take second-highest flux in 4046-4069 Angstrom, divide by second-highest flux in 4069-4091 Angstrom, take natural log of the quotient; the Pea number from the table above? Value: -0.088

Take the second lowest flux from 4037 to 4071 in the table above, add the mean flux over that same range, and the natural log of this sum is 0.65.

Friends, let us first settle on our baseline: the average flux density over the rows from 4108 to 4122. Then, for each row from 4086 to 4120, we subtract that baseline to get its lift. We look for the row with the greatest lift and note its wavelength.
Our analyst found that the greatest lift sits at 4090.49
